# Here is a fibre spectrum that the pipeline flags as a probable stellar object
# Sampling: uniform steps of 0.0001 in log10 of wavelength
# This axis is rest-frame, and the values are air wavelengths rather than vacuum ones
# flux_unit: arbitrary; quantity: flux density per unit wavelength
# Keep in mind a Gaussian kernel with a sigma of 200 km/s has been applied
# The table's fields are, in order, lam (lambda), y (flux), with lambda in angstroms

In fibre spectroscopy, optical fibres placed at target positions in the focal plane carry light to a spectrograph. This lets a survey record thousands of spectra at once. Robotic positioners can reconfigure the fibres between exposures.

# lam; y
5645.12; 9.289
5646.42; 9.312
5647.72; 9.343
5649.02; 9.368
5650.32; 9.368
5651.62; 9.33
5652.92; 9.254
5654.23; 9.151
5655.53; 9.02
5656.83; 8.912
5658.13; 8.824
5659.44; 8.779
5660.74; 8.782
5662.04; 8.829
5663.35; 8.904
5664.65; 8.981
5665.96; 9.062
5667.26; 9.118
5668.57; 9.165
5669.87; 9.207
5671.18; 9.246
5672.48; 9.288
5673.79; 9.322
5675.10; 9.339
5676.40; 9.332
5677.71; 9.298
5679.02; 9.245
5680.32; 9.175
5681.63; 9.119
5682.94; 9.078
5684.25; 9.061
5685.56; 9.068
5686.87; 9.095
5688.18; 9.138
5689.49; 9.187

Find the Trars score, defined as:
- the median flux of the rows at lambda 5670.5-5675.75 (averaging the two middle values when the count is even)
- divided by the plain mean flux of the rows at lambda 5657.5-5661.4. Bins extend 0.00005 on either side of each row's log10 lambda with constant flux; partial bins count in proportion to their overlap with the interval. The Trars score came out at 1.06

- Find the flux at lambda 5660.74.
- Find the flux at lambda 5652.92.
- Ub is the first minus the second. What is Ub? -0.5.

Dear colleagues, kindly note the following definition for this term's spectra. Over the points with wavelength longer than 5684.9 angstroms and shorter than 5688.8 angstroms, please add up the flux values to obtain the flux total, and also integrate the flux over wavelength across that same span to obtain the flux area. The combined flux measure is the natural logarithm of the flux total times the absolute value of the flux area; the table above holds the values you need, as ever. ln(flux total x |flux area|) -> 6.88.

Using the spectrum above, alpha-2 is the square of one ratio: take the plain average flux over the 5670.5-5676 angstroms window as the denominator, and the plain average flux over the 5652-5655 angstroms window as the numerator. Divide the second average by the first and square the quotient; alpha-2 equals 0.98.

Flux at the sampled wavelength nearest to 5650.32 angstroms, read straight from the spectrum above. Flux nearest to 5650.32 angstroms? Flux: 9.368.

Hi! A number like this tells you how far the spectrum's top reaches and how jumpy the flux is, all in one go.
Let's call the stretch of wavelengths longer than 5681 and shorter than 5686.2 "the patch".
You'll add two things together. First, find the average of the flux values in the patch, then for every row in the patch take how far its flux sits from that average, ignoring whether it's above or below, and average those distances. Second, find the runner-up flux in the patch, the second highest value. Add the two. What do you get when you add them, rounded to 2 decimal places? 9.10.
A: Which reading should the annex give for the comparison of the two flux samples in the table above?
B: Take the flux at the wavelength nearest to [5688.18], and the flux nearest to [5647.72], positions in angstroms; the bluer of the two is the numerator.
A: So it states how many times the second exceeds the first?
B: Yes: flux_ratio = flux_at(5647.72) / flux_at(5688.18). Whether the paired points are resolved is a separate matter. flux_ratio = 1.022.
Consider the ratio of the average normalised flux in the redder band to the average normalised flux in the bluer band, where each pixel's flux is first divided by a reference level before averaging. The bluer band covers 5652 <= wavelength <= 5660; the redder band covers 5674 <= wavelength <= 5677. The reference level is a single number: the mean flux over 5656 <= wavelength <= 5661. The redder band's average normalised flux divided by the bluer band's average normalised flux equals 1.04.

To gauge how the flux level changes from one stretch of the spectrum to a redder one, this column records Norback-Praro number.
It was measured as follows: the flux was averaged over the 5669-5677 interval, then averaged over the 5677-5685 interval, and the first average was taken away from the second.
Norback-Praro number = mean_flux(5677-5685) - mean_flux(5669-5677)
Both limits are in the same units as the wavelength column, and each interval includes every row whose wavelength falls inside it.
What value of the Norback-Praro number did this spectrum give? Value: -0.13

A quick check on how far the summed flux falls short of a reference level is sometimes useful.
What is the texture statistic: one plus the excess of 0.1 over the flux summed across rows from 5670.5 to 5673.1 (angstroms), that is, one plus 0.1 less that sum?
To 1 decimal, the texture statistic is -17.4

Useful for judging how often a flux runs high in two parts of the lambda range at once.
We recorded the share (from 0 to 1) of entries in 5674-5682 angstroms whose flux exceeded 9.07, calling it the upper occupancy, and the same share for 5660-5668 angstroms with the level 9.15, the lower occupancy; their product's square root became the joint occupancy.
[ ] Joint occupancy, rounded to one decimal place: 0.0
